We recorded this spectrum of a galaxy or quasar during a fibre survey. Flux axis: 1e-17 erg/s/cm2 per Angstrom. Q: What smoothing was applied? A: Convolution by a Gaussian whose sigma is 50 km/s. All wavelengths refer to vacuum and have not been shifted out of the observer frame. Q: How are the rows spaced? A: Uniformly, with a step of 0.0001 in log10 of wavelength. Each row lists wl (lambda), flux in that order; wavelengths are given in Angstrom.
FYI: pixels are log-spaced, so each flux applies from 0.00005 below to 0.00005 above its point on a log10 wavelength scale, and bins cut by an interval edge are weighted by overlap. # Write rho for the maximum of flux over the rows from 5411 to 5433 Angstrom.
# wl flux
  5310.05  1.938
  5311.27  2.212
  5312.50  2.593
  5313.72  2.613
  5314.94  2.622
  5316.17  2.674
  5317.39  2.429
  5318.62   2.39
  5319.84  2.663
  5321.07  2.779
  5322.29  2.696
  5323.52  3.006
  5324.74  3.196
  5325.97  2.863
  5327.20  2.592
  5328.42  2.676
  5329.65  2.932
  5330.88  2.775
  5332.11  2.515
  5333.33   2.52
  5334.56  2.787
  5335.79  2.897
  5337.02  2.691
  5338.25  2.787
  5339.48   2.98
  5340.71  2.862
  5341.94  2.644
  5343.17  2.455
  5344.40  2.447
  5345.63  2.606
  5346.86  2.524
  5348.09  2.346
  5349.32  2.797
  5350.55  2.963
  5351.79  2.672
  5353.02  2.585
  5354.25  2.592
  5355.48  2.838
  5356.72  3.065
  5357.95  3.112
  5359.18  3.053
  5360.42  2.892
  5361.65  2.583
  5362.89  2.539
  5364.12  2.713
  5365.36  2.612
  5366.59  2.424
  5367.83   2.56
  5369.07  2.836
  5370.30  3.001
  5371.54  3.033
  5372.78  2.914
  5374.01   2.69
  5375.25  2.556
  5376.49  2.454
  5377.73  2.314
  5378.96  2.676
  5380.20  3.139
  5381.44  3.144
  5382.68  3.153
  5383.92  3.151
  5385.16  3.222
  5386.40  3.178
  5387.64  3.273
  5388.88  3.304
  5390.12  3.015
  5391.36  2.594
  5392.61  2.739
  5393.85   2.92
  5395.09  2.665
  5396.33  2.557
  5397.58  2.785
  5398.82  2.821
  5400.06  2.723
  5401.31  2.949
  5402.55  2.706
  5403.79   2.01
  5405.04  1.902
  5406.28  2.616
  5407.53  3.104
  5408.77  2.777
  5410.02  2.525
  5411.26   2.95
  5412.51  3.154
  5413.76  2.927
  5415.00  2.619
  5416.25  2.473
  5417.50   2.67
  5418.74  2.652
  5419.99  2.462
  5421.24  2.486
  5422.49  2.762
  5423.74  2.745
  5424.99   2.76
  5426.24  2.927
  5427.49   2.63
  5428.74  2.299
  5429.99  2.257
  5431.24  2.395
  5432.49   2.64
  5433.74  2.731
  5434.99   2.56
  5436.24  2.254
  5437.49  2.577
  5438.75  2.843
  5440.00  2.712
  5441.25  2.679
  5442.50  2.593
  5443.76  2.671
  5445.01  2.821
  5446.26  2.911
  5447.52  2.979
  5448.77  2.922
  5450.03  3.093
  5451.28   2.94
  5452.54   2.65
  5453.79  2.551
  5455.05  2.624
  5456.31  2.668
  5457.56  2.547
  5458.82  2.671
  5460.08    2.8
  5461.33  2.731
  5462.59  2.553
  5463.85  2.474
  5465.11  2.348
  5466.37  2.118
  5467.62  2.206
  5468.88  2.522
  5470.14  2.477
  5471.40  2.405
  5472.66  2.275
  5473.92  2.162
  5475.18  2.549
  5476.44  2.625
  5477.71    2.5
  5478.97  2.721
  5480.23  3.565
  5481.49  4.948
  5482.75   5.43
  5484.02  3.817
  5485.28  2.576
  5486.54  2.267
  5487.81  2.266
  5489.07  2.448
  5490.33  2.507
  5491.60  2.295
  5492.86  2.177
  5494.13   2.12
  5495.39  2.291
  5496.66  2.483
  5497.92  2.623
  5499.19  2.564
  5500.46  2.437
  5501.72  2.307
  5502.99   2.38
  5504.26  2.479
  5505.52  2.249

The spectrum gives 3.154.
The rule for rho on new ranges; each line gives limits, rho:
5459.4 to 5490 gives 5.43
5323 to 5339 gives 3.196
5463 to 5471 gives 2.522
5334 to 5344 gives 2.98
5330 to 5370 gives 3.112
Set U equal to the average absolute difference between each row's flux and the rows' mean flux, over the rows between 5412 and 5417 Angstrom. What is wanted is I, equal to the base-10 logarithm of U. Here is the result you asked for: -0.61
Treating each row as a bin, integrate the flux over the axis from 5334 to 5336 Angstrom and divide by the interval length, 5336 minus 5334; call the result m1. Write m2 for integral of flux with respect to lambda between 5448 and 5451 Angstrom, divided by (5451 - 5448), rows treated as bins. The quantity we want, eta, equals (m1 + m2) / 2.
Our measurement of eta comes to 2.92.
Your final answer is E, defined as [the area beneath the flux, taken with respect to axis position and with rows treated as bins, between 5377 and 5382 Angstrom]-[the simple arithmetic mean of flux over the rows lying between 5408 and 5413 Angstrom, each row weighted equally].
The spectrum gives 11.2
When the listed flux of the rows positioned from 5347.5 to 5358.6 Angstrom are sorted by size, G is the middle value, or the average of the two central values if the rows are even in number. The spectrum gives 2.80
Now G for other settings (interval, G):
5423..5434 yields 2.64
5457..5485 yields 2.55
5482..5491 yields 2.51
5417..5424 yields 2.66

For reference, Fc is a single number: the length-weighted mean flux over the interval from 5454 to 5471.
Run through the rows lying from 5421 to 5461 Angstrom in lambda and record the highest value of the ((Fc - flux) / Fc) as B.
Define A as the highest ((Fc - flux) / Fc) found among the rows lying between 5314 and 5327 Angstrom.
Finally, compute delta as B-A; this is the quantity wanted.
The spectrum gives 0.05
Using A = 0.05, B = 0.10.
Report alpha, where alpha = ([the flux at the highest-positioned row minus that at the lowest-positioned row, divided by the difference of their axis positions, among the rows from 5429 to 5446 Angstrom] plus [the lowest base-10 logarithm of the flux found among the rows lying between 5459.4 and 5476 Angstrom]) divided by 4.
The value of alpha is 0.091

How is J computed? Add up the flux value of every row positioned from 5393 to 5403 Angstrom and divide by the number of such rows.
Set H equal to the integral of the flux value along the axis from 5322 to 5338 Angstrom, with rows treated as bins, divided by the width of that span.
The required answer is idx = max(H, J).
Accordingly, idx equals 2.78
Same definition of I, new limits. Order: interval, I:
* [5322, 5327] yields -0.79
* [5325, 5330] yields -0.88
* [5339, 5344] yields -0.73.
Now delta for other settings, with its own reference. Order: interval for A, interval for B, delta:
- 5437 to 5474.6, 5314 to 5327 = -0.11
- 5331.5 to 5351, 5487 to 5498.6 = 0.09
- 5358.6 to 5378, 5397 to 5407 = 0.16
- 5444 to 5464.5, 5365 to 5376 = 0.02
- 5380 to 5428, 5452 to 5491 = -0.09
